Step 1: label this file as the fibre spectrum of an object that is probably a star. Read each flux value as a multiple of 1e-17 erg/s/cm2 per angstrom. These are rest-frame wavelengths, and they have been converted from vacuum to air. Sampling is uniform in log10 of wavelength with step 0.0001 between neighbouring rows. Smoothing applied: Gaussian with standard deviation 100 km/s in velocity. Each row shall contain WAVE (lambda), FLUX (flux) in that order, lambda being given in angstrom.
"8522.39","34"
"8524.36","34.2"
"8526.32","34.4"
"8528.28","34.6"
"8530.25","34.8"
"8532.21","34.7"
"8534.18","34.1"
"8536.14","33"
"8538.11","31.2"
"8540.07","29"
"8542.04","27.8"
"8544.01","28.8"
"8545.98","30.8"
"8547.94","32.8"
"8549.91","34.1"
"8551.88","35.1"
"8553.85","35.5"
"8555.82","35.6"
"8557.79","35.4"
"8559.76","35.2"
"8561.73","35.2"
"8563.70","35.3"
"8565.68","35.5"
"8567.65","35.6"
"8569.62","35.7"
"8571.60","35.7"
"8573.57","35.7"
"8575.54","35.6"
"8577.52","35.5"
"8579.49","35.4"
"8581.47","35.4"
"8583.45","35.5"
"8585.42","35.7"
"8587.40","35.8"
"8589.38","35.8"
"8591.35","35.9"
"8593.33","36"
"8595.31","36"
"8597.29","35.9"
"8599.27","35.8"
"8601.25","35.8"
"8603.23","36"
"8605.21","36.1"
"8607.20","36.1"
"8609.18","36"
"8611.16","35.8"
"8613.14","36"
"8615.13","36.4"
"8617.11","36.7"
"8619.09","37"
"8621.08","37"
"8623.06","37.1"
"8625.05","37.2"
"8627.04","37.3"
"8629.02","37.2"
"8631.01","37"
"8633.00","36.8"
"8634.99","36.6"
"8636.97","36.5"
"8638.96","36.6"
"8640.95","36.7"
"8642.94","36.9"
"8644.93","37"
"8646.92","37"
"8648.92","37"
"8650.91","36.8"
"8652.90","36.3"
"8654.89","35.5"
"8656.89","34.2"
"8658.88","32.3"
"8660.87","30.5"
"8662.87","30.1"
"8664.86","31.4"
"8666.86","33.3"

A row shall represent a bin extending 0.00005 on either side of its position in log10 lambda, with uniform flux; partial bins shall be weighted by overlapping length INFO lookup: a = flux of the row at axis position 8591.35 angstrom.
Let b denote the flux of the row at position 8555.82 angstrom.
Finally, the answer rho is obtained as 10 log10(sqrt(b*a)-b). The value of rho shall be -8.2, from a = 35.9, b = 35.6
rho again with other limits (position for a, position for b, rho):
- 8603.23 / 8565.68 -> -6.0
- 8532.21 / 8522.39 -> -4.6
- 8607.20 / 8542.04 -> 5.9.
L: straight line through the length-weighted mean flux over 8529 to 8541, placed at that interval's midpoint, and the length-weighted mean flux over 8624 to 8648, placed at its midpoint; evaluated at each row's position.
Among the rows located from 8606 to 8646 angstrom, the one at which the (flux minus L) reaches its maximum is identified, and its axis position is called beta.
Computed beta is 8619.09 angstrom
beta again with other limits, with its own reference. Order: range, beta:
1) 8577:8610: 8577.52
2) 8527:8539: 8530.25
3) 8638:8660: 8644.93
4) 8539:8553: 8551.88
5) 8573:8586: 8573.57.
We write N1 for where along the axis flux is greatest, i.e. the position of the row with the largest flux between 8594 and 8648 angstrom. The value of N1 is 8627.04 angstrom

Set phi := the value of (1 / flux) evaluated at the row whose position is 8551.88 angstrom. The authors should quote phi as 0.0285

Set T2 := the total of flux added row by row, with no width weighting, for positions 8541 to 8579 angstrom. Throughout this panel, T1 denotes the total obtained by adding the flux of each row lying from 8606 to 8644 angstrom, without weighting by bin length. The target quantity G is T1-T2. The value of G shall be 46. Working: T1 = 697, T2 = 651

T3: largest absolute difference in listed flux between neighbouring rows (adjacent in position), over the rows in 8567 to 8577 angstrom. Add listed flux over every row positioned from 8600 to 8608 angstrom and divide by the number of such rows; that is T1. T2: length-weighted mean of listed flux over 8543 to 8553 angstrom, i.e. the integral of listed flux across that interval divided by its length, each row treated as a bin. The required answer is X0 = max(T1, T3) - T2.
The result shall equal 3.6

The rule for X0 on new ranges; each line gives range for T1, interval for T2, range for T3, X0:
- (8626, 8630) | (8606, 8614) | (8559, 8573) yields 1.3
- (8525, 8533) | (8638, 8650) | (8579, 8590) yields -2.2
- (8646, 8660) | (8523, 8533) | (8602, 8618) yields 1.1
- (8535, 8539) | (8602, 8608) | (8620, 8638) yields -3.9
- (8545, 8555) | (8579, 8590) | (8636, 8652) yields -1.9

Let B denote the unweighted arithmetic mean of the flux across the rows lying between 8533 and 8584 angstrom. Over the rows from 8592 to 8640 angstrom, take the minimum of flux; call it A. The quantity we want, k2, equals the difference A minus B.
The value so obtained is 1.8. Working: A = 35.8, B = 34.0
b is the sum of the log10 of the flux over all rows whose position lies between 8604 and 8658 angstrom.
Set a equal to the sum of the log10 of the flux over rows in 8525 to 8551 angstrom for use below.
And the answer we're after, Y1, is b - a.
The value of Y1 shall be 23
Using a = 20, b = 42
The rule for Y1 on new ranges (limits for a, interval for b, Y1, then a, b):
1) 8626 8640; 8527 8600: 46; 11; 57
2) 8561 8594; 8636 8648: -17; 26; 9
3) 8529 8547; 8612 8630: 1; 13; 14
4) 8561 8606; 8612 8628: -23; 36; 13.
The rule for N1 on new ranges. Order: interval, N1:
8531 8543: 8532.21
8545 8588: 8587.40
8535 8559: 8555.82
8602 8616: 8615.13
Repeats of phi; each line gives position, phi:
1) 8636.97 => 0.0274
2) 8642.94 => 0.0271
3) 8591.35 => 0.0279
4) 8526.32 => 0.0291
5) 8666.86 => 0.0300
